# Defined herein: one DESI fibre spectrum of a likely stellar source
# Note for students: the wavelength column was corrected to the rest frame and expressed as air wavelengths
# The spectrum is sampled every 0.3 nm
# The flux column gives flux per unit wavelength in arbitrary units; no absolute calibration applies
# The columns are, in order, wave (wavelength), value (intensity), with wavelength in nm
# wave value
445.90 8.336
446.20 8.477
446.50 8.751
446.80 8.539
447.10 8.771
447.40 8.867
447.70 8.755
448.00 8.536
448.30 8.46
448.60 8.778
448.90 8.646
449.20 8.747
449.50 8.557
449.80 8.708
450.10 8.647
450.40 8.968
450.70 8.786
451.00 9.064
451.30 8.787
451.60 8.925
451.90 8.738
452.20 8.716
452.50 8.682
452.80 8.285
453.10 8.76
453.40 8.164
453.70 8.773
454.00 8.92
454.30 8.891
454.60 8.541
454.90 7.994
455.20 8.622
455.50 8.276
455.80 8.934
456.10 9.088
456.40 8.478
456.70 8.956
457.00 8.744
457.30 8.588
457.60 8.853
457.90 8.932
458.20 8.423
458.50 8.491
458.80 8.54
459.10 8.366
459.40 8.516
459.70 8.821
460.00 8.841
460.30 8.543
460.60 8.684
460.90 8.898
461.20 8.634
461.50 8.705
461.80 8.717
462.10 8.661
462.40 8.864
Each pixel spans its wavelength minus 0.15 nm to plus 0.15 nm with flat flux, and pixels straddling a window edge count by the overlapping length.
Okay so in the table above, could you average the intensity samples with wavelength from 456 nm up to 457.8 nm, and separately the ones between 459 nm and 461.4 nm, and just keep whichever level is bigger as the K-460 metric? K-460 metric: 8.78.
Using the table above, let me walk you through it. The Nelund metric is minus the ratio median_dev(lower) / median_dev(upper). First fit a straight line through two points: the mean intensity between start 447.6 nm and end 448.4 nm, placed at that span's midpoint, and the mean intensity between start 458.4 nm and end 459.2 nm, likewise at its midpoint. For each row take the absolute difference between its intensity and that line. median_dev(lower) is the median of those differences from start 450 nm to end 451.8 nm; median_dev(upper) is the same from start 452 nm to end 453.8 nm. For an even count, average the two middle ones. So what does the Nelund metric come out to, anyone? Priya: -1.30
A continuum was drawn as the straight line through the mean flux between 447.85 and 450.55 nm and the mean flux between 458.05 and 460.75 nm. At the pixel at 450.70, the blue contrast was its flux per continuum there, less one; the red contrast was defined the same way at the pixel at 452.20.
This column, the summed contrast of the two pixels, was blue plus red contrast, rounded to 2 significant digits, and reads 0.023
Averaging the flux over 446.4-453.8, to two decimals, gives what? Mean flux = 8.70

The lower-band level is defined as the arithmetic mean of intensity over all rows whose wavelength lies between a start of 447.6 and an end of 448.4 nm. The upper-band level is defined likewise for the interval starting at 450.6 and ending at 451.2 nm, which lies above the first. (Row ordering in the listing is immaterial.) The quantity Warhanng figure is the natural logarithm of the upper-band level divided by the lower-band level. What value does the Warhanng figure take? 0.039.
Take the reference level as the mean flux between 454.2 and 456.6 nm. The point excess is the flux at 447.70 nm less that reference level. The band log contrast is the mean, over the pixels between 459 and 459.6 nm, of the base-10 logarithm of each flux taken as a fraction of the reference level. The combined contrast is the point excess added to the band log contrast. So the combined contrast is 0.144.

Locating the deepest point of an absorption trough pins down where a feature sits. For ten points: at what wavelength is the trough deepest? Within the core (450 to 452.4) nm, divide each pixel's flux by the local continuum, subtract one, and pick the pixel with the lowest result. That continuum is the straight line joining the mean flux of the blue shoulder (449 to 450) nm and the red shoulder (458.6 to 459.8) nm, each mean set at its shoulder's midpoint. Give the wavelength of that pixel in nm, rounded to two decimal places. 450.10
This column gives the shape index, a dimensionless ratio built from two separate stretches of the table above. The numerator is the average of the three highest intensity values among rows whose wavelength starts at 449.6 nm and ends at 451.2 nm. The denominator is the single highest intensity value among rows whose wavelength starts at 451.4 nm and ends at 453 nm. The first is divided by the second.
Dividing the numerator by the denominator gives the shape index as 1.00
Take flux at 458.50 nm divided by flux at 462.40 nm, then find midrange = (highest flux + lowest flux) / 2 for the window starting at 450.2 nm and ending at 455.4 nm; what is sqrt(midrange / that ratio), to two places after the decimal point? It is 2.98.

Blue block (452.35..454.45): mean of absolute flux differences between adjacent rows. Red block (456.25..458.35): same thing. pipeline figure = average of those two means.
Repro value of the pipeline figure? 0.33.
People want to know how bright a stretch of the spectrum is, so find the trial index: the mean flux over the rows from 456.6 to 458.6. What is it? 8.71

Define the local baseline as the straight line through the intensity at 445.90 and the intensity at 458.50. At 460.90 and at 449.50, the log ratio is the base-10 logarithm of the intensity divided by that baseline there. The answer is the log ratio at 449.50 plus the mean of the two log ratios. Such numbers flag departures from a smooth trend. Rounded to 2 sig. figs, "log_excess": 0.023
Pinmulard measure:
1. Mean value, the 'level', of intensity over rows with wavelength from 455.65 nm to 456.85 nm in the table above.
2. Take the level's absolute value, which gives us 8.86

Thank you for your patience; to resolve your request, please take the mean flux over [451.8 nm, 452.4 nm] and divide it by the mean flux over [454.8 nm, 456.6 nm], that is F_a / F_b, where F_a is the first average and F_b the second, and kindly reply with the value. 1.02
